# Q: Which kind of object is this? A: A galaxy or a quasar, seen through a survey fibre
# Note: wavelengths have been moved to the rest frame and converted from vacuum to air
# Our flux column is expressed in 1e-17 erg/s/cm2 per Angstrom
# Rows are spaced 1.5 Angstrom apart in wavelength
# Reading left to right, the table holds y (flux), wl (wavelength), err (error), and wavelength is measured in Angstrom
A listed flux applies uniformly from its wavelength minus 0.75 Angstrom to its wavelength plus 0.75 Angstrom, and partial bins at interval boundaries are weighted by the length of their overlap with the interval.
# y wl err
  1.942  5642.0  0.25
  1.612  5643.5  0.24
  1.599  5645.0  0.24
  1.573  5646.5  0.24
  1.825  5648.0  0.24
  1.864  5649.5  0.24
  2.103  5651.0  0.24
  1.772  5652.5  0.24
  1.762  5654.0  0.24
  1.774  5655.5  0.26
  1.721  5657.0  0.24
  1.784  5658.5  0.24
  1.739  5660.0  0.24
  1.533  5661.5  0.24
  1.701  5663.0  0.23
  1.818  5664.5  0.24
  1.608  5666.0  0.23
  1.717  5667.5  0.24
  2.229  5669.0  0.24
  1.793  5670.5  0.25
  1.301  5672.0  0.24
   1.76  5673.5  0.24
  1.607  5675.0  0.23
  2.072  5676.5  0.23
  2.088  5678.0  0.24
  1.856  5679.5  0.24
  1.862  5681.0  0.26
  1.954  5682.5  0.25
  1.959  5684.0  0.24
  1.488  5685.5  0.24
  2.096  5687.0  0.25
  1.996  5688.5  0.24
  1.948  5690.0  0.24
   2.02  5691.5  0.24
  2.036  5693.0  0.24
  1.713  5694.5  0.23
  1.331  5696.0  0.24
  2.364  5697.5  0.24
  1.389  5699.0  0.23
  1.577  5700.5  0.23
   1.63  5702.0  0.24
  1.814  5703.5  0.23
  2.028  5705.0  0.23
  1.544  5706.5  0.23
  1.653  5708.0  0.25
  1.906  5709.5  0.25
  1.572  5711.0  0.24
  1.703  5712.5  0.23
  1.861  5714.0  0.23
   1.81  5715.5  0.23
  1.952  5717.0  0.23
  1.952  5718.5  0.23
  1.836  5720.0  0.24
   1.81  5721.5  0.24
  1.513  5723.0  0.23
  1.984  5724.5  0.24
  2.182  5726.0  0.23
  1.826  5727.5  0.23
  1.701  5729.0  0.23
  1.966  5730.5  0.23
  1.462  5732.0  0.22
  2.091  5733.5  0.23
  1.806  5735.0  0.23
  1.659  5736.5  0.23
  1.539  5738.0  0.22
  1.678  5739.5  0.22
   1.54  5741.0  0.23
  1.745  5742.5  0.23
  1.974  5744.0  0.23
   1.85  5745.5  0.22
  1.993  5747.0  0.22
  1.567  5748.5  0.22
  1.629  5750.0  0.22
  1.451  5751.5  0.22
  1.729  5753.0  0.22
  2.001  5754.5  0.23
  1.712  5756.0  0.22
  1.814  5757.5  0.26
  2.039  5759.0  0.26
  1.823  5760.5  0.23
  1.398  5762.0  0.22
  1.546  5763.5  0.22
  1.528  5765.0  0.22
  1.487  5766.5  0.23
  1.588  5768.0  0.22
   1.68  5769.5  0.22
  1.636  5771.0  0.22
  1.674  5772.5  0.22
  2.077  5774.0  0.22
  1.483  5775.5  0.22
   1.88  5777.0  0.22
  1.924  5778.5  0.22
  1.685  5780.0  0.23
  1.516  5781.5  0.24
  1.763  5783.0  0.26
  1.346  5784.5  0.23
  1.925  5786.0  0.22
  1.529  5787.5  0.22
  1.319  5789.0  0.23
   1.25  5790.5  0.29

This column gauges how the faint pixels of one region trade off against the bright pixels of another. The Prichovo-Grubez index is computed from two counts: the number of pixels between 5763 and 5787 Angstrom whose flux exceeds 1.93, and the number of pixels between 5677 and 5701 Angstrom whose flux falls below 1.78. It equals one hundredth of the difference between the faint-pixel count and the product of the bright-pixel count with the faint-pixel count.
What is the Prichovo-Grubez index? 0.00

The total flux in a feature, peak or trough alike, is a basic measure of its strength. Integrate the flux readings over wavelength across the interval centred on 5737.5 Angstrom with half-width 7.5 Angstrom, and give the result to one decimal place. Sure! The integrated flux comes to 26.2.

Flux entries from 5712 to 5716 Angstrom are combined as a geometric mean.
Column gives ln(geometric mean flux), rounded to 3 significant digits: 0.582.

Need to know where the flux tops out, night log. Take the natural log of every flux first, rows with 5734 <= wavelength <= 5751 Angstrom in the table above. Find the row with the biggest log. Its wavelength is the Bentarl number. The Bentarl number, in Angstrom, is 5747.0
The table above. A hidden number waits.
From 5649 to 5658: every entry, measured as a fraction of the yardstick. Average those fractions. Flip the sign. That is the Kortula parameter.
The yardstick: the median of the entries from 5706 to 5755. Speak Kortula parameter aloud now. -1.01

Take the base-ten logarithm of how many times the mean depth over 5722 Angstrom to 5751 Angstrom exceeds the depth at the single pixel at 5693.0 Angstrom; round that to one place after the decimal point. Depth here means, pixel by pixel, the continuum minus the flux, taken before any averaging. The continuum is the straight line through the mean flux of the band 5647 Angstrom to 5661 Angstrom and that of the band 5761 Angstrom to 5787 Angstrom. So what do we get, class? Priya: -0.6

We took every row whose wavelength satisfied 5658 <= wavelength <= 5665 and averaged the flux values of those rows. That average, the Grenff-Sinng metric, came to 1.71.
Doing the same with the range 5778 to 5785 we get 1.65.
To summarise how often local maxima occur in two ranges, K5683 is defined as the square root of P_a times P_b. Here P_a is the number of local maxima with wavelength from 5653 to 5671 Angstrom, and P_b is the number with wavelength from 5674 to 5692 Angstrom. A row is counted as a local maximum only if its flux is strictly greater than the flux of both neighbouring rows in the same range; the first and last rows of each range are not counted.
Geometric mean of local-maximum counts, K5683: 3.46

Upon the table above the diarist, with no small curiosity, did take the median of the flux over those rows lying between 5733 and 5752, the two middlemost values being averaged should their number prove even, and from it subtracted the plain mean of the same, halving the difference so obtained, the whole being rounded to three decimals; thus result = -0.027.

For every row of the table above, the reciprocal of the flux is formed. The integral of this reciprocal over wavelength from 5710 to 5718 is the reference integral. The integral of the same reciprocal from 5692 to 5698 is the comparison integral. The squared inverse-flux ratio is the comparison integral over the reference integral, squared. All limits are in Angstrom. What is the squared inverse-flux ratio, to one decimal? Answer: 0.6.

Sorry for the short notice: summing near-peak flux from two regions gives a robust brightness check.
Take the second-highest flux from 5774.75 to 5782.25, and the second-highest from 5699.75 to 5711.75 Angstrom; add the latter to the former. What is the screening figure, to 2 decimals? 3.79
